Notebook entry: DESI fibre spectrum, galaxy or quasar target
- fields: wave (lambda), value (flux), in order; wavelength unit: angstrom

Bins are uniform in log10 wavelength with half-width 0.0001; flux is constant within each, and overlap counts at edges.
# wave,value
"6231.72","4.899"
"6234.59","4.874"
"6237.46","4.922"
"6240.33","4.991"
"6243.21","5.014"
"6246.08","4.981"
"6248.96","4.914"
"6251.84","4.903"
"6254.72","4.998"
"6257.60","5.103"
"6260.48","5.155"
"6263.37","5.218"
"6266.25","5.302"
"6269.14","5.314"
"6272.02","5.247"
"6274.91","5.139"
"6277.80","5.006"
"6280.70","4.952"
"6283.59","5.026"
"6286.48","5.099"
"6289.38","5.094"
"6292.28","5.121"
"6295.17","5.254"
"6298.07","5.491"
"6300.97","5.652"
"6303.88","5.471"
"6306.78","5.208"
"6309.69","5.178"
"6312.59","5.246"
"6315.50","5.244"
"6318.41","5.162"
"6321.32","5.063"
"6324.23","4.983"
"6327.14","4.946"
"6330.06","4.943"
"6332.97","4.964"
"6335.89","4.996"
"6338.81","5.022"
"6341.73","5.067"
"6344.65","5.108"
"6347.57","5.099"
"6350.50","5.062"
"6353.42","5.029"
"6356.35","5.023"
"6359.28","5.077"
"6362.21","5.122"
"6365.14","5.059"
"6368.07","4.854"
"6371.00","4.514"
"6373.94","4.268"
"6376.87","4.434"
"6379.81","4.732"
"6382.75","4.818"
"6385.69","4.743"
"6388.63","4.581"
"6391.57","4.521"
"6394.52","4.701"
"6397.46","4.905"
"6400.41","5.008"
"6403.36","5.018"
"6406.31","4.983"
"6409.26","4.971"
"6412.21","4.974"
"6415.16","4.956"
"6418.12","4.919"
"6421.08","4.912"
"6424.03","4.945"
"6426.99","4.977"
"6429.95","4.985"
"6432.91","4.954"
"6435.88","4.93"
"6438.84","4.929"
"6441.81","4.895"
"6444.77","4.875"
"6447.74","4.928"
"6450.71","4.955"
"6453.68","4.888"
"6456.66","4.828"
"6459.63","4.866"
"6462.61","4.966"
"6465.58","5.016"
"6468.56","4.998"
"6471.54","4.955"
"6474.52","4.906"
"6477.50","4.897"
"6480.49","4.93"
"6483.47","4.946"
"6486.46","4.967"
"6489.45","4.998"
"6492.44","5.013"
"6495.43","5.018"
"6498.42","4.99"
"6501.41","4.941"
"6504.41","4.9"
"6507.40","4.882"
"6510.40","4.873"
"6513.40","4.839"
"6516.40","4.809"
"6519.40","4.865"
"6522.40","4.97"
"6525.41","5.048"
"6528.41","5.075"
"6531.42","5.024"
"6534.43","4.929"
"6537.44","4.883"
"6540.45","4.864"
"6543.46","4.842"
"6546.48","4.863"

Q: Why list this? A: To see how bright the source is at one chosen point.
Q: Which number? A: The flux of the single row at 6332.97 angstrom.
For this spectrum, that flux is 4.964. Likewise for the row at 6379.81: 4.732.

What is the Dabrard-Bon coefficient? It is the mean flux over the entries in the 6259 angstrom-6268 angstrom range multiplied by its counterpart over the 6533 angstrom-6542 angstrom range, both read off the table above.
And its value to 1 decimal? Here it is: 25.6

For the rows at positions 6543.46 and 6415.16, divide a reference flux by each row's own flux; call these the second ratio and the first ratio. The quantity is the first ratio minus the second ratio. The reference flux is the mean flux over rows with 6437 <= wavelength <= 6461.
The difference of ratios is -0.023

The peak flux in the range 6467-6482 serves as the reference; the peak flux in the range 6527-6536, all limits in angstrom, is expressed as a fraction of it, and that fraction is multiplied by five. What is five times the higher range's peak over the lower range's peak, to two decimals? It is 5.08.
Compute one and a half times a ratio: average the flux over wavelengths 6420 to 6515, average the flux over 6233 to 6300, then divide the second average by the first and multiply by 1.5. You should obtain 1.55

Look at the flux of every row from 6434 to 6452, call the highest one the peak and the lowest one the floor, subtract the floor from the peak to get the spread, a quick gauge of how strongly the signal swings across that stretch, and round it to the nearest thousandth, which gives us 0.080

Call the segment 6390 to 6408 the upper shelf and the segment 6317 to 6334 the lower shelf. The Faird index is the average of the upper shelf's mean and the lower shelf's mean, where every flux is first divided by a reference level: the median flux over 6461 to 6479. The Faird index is 0.99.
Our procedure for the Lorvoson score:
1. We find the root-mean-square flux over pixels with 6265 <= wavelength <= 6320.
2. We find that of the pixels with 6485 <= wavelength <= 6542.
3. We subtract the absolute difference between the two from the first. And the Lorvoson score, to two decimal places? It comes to 4.94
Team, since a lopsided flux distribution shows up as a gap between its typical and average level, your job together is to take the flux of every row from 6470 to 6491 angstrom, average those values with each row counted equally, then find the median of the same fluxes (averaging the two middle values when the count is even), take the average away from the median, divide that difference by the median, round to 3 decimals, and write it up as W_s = 0.001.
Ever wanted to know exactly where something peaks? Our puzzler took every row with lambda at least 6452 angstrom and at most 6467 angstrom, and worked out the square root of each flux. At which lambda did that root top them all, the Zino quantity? 6465.58 angstrom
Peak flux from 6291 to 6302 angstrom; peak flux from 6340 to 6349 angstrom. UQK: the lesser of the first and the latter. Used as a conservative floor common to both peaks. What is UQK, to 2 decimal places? 5.11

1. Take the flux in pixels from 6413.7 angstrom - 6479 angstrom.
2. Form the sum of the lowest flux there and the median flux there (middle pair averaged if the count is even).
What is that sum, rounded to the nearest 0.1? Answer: 9.8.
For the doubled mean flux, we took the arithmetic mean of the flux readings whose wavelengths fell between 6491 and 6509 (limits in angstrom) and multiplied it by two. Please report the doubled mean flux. 9.9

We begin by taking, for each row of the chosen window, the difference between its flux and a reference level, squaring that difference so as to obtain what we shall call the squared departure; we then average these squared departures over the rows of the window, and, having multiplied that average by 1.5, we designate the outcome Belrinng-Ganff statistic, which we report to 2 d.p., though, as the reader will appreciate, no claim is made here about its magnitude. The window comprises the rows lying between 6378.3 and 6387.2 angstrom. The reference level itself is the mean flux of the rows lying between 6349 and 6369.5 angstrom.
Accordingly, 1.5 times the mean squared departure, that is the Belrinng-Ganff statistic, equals 0.11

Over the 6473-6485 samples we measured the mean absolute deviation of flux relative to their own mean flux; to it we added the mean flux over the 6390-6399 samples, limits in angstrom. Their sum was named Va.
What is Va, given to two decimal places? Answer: 4.73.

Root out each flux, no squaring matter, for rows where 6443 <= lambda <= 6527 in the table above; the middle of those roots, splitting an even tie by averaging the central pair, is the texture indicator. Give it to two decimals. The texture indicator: 2.22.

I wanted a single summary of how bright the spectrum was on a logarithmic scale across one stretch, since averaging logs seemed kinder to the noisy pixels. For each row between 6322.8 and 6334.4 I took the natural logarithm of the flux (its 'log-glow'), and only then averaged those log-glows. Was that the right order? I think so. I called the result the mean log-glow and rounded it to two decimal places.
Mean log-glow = 1.60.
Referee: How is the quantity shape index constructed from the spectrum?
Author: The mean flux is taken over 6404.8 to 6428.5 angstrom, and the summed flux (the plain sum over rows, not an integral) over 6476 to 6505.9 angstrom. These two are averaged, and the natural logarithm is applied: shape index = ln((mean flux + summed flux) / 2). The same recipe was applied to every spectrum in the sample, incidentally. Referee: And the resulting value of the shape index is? 3.3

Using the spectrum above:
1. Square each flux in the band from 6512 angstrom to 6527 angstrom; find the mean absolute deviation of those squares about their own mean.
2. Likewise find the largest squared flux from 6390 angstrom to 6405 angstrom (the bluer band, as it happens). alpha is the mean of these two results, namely 13.0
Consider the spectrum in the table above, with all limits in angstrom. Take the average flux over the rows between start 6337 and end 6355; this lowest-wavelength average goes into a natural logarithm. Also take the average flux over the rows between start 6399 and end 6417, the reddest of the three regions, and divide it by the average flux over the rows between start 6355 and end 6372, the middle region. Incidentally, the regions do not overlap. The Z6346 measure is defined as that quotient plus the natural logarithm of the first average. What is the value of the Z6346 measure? 2.63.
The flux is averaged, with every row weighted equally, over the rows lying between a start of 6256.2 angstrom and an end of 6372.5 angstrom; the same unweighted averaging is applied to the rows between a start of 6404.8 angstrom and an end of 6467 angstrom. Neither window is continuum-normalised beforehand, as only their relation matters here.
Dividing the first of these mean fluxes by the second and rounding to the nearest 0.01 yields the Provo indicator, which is 1.04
